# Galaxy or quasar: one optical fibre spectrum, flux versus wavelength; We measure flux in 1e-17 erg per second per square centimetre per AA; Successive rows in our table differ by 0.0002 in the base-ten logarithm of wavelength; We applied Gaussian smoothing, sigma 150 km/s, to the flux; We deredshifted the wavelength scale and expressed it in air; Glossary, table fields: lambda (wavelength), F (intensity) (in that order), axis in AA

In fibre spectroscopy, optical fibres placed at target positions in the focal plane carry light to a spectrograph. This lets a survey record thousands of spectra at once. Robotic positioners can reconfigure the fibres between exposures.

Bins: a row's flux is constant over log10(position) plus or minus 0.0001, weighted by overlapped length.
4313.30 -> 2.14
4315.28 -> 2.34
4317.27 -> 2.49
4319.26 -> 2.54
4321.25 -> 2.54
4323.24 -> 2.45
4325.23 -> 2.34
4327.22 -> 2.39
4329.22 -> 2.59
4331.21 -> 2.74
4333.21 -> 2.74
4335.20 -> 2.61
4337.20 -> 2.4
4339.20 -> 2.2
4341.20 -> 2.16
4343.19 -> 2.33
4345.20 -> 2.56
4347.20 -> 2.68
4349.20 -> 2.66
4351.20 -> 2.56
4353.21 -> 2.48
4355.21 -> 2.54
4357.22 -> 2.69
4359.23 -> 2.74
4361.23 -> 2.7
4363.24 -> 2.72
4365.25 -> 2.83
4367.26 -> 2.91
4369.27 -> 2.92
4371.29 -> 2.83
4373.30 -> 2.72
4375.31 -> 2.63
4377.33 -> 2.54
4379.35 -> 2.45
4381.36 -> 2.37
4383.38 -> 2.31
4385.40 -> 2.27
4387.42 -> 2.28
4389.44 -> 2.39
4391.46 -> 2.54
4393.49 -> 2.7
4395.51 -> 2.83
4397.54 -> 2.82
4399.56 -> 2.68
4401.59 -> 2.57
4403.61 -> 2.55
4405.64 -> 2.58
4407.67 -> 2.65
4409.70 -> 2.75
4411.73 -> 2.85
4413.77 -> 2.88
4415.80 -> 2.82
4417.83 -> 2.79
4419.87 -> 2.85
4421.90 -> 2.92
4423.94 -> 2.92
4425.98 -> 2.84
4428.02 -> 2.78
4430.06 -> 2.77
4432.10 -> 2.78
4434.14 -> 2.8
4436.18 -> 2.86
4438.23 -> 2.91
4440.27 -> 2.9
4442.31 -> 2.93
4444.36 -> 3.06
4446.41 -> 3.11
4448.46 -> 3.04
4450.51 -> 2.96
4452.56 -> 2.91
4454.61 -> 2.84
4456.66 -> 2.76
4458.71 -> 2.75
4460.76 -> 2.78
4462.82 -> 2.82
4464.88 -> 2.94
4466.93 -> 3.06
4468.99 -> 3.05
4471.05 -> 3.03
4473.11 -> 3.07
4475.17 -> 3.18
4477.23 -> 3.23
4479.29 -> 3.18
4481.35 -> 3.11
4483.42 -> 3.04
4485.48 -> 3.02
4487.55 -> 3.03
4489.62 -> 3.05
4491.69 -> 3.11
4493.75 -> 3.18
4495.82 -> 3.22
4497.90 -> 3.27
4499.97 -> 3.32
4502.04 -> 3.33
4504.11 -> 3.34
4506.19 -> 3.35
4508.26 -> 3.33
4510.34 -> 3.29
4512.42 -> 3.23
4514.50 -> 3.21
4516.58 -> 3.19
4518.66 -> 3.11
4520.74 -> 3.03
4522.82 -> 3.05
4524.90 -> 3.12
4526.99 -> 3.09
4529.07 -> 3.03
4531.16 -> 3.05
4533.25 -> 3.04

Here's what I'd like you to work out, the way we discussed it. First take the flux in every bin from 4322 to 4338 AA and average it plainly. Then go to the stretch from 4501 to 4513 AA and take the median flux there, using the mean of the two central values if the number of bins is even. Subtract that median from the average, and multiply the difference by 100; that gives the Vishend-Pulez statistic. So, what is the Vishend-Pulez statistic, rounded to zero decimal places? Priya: -80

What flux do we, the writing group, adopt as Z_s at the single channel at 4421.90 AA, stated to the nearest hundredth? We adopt 2.92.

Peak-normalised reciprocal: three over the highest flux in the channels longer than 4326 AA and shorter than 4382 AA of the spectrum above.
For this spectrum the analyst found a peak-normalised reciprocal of 1.03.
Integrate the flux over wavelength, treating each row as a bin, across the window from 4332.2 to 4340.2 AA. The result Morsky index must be 19.9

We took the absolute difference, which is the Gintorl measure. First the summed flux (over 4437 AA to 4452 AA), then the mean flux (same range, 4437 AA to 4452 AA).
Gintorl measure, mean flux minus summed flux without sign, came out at 18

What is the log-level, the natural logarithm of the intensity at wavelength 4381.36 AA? 0.86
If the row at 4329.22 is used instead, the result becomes 0.95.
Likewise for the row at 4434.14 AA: 1.03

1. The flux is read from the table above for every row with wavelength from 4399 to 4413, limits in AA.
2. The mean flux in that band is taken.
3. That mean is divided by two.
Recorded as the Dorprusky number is 1.33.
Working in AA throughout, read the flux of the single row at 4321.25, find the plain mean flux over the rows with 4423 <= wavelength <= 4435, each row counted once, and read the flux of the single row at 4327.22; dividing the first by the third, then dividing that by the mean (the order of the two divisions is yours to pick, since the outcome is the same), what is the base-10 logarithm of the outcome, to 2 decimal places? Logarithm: -0.42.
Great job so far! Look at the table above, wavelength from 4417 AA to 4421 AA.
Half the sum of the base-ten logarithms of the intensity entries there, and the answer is 0.450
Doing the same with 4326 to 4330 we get 0.396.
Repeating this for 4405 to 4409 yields 0.417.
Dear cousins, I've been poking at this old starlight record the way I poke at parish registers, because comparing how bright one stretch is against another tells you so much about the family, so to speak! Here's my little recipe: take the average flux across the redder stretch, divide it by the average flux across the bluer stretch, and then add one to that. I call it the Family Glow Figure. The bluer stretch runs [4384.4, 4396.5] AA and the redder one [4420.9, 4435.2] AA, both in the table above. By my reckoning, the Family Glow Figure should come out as 2.13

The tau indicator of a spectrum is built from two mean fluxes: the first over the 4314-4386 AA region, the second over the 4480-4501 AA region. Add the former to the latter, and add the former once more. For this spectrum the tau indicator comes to 8.2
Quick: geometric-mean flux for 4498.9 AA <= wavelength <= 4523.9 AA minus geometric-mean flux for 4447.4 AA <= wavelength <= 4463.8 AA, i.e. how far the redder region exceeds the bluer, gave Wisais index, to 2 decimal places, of 0.37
